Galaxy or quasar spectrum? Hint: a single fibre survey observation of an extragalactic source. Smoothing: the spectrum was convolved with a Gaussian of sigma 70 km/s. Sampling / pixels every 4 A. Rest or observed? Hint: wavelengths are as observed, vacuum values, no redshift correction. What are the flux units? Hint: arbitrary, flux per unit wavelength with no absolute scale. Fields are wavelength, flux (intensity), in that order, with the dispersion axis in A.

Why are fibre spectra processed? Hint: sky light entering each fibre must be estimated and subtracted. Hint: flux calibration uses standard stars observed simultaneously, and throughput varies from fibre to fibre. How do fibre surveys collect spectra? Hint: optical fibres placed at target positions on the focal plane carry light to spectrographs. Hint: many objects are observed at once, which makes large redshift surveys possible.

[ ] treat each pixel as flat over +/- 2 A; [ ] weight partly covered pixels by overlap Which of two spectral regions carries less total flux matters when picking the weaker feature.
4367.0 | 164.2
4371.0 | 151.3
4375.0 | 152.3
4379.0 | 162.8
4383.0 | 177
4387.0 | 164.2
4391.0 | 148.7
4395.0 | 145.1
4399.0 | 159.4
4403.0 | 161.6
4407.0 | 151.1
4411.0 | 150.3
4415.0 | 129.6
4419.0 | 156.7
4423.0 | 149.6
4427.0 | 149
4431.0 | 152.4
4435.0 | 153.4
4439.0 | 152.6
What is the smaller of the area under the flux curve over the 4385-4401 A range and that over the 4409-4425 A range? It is 2345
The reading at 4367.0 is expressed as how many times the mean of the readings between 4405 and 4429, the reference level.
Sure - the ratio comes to 1.11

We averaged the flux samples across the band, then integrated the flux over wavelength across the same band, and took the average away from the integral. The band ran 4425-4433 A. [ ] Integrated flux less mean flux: 1055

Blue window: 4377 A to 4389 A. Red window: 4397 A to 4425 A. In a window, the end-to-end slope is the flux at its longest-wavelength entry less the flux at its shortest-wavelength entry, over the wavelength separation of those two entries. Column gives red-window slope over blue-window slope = -2.3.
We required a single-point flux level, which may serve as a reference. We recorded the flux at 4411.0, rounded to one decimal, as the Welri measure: 150.3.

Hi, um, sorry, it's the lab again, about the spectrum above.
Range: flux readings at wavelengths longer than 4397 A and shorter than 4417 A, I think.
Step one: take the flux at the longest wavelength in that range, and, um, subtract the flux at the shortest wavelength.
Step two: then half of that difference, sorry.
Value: -15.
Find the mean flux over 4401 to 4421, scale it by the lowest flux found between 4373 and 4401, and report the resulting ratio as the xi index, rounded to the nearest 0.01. 1.03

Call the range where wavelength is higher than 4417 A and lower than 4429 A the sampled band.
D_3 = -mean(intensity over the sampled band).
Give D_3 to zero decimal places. -152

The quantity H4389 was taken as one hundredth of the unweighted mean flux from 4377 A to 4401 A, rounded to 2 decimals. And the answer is 1.60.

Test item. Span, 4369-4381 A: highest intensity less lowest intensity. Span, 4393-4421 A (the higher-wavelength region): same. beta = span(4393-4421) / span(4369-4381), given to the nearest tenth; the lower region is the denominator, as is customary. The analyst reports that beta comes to 2.8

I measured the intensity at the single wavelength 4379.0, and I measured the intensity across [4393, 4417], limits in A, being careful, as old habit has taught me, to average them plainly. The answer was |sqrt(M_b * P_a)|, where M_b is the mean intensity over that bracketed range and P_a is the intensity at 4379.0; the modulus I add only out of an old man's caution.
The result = 156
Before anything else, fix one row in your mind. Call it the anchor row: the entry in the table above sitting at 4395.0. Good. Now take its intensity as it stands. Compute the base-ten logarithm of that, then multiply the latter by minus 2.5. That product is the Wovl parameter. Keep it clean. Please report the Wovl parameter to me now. -5.40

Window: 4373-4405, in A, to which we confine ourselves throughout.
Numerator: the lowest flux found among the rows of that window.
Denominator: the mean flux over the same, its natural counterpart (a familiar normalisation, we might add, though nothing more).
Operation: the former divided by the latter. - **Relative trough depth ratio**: 0.91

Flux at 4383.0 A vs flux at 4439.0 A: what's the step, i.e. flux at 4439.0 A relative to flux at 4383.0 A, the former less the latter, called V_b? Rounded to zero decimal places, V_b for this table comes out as -24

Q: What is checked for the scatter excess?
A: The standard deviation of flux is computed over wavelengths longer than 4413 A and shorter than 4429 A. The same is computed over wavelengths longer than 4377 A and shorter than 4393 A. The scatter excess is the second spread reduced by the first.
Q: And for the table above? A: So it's 0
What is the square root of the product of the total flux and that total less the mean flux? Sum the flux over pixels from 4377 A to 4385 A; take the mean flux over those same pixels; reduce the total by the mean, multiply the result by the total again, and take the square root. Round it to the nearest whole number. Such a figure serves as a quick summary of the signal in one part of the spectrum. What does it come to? 240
